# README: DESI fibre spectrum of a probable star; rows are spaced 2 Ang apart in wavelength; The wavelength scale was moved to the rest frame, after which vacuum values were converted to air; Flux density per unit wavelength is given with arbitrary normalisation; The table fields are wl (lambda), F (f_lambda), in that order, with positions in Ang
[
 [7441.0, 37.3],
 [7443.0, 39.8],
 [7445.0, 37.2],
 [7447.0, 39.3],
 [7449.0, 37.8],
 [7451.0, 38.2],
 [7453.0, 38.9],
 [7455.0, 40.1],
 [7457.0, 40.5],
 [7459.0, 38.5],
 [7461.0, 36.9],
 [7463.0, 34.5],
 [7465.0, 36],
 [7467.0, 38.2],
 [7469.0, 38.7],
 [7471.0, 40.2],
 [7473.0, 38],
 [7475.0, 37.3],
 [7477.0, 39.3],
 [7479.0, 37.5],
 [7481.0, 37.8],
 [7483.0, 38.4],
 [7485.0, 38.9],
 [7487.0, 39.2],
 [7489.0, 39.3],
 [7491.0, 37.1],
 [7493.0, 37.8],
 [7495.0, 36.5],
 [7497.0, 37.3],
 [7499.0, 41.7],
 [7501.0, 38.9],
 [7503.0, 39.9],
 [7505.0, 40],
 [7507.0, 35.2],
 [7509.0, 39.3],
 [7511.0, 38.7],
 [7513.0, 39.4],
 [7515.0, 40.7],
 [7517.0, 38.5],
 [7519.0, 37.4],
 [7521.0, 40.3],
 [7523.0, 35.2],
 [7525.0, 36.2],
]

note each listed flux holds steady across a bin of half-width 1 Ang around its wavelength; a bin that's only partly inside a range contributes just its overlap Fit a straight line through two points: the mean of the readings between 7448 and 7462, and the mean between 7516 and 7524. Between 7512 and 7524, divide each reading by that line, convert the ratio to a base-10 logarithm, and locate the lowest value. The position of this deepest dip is 7523.0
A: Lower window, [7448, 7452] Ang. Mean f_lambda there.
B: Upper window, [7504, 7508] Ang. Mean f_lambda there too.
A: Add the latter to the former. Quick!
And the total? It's 75.6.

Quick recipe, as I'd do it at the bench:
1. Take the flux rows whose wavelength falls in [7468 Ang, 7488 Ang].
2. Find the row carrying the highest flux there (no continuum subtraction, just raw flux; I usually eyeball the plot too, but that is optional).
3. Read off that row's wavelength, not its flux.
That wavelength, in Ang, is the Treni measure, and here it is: 7471.0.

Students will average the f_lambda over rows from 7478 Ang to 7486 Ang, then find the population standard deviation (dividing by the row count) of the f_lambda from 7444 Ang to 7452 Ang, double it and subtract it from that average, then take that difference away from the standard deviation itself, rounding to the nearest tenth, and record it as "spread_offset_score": -35.9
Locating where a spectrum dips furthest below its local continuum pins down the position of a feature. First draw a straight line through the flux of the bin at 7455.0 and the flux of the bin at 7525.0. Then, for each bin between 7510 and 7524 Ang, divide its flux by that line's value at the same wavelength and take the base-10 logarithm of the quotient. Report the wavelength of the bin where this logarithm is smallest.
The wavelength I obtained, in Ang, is 7523.0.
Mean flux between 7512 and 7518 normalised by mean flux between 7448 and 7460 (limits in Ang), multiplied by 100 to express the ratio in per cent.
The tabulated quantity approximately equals 101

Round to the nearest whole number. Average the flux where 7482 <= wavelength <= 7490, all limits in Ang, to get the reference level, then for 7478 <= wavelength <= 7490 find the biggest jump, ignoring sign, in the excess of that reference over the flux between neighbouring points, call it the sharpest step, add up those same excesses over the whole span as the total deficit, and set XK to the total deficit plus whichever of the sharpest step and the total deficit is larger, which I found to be 5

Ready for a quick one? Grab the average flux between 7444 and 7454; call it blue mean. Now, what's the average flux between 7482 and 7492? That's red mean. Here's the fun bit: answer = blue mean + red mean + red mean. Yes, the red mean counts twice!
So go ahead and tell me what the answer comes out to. 115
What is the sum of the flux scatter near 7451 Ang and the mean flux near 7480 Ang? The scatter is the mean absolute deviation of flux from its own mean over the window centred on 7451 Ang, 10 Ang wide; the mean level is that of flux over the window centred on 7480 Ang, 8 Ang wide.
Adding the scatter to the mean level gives 38.9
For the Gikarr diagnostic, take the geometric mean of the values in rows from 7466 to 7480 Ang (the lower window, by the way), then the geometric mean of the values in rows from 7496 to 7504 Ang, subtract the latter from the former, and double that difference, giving -1.9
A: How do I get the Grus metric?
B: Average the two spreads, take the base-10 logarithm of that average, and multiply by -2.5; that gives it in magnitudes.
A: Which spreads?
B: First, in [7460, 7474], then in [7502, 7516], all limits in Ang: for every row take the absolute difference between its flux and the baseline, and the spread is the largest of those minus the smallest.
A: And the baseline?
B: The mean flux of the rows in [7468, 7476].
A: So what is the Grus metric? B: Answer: -1.4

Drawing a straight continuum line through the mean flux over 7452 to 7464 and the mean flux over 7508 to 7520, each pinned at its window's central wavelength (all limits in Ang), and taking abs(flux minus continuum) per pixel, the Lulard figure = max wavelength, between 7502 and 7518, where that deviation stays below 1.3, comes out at 7517.0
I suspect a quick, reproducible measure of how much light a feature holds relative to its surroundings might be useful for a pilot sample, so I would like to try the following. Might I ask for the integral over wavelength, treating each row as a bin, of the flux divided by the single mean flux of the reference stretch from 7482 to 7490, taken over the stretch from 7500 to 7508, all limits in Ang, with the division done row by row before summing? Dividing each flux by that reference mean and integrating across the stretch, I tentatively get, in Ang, 7.91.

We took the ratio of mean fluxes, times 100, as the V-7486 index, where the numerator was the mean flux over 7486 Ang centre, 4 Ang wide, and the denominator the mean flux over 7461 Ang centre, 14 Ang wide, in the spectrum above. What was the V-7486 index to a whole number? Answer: 103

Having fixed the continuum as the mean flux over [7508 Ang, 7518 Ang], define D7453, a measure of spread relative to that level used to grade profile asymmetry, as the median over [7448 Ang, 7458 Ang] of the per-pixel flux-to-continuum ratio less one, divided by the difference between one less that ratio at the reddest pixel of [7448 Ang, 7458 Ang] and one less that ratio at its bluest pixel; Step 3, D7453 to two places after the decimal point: 0.16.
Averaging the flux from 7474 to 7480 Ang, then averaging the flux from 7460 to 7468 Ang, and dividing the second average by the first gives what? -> 0.96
